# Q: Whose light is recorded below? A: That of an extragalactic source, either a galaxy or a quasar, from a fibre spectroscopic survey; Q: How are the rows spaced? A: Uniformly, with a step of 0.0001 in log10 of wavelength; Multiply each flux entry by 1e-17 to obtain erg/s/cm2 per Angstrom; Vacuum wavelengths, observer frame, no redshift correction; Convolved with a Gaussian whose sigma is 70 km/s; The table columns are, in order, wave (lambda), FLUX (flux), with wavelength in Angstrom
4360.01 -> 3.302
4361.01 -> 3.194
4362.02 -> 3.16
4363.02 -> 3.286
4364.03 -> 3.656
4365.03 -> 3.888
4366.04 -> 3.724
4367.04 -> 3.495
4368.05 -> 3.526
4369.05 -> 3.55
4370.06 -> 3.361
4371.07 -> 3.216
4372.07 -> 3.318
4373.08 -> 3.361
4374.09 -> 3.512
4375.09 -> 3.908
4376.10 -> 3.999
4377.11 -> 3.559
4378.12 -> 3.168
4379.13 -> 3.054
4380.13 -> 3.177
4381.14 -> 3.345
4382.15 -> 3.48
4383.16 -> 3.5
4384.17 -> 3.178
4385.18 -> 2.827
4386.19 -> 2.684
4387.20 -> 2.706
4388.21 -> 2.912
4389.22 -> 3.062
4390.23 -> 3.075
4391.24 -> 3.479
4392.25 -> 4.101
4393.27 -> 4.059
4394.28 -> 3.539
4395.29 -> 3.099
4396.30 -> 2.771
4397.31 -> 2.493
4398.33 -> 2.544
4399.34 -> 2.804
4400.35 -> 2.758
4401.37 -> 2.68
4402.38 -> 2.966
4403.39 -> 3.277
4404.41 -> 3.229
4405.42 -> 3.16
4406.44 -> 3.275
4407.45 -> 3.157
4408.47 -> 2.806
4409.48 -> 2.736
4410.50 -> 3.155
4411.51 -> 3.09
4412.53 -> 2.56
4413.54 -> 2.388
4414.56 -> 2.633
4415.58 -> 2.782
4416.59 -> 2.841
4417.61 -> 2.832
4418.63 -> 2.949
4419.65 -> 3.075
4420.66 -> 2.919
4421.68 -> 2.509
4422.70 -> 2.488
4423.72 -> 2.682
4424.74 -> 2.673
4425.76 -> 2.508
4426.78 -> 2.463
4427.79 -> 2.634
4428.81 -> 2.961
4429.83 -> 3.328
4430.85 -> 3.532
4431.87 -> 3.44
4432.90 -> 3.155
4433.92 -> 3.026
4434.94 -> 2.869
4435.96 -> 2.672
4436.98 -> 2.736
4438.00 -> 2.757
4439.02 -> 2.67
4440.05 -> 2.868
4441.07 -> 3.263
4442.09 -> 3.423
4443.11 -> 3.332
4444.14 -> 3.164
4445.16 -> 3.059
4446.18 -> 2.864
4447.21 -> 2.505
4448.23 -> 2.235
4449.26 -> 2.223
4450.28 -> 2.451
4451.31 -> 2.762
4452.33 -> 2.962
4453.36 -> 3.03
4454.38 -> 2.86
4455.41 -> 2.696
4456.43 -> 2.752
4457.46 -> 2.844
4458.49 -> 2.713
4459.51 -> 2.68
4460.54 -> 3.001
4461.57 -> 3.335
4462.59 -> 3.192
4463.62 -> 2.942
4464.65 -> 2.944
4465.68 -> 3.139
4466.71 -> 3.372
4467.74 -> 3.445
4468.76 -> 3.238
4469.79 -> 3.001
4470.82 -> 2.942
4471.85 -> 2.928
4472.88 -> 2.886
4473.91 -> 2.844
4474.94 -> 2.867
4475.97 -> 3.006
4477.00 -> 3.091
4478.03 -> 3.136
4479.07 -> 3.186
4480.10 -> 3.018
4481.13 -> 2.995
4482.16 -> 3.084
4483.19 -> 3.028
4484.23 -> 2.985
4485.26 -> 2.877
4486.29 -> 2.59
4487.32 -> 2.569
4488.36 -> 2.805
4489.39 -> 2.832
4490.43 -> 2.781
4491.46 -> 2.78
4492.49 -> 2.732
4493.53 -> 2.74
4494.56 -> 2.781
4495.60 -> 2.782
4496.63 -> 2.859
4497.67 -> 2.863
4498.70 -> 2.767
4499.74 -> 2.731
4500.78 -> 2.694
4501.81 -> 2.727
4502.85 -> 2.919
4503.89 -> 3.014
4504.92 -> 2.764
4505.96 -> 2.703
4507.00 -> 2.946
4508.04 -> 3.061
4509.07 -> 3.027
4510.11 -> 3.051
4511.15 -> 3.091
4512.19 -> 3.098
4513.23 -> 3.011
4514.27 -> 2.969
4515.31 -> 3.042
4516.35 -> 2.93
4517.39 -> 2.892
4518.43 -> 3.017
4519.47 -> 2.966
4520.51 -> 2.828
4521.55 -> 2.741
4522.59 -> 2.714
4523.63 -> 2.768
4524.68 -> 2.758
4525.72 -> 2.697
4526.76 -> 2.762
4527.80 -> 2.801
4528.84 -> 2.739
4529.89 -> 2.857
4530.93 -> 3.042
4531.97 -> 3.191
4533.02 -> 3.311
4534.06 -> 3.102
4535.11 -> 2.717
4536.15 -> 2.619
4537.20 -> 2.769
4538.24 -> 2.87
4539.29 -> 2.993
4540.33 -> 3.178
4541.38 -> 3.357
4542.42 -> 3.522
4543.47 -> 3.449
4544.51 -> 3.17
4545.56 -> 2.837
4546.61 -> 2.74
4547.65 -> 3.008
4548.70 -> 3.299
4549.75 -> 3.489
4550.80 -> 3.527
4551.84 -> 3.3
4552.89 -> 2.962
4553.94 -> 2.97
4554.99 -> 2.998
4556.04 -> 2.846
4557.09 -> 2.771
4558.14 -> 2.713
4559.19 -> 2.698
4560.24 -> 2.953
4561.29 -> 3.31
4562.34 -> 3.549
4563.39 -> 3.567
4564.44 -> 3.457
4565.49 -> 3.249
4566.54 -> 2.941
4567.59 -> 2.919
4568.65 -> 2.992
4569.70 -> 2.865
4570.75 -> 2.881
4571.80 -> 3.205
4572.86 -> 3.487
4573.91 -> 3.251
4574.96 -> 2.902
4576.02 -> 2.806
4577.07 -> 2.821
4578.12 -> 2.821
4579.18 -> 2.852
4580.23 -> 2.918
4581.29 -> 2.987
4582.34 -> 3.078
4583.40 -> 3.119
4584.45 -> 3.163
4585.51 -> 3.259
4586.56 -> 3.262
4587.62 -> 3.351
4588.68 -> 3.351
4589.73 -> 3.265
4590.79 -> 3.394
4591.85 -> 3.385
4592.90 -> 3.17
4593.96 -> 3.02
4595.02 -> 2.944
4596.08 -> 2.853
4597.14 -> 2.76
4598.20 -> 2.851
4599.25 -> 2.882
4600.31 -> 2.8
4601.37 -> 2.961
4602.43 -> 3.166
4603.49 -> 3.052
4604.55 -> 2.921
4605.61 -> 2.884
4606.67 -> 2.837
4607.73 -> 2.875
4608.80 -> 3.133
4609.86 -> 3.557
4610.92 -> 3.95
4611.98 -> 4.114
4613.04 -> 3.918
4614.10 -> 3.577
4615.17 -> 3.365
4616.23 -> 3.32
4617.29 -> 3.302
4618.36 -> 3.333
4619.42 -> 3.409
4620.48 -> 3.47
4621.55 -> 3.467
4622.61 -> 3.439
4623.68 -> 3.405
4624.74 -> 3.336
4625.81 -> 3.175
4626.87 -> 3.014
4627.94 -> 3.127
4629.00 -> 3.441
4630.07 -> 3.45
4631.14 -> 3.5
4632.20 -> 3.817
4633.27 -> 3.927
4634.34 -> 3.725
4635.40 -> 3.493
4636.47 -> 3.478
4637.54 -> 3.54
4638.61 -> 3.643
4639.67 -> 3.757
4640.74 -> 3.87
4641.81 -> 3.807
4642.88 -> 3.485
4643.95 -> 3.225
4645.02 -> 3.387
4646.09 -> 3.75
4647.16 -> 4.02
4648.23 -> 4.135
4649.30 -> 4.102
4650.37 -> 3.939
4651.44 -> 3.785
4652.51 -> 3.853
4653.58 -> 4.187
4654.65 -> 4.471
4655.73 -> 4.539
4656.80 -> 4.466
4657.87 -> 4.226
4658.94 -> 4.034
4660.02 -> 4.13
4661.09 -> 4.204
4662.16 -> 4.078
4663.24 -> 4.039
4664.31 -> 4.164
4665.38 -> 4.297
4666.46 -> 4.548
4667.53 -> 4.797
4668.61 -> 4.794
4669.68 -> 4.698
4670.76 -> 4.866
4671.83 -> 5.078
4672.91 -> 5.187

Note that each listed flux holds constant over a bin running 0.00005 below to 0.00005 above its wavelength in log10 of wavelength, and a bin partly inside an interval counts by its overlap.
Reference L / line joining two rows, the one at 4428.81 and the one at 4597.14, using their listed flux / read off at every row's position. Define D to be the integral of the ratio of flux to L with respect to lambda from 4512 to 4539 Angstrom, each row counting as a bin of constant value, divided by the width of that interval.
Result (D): 1.02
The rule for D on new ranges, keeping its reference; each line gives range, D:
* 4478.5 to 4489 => 1.01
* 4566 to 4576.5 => 1.08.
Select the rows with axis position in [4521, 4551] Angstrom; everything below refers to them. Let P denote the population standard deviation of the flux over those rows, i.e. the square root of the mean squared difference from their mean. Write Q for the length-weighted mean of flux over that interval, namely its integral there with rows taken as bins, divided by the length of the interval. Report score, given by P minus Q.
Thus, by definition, -2.71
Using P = 0.28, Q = 3.00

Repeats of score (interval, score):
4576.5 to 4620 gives -2.85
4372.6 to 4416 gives -2.70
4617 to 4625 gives -3.34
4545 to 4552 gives -2.88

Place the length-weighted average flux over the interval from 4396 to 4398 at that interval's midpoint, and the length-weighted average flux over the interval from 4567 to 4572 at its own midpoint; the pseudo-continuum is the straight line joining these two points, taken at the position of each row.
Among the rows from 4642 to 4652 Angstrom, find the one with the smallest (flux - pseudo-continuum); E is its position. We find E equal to 4643.95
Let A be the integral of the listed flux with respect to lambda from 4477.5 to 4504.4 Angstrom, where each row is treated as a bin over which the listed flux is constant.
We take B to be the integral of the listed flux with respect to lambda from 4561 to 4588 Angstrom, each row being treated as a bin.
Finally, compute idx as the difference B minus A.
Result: 7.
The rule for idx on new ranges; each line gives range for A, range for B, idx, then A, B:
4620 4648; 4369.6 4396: -11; 99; 88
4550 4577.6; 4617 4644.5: 11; 85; 96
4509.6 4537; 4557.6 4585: 4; 80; 84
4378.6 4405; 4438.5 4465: -6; 82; 76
